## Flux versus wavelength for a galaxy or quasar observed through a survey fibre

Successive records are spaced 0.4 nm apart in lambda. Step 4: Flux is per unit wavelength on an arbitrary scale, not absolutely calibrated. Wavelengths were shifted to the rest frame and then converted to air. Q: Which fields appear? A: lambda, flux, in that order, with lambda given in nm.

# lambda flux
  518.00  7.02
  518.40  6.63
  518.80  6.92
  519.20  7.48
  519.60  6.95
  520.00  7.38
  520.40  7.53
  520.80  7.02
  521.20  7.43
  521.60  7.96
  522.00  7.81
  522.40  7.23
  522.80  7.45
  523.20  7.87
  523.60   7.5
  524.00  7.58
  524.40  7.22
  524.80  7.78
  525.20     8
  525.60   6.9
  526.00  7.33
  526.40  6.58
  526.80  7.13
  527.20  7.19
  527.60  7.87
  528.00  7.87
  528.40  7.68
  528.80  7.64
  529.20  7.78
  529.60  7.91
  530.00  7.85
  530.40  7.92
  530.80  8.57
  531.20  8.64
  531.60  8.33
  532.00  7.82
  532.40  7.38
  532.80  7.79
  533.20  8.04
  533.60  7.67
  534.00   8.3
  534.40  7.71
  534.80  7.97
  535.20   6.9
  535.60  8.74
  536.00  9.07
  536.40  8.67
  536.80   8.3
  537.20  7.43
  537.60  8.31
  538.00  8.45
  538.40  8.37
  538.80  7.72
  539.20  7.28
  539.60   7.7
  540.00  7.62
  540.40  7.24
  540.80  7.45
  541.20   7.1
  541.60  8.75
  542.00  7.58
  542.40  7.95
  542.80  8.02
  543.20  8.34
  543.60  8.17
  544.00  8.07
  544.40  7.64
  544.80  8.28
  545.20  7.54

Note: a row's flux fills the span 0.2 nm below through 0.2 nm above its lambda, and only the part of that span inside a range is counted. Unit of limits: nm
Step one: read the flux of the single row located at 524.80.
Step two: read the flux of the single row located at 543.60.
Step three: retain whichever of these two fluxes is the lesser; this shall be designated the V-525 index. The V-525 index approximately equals 7.8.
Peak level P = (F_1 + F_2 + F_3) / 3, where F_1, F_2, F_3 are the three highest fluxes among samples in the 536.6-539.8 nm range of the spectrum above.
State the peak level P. 8.38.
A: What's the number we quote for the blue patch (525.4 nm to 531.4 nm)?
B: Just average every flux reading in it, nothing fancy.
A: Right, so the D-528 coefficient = 7.66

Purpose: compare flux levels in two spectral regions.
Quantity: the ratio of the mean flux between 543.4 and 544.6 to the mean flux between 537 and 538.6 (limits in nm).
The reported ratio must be 0.98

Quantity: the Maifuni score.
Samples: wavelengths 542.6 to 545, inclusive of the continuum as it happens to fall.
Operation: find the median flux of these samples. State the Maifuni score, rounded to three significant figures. 8.12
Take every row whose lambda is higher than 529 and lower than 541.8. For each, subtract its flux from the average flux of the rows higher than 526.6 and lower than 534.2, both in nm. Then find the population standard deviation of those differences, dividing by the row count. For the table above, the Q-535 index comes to 0.53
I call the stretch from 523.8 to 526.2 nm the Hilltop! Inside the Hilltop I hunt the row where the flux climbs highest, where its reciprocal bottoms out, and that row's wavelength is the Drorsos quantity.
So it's 525.20 nm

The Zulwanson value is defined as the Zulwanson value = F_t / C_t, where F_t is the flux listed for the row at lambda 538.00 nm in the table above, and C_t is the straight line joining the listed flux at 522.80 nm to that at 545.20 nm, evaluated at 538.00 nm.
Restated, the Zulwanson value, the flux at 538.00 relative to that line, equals 1.13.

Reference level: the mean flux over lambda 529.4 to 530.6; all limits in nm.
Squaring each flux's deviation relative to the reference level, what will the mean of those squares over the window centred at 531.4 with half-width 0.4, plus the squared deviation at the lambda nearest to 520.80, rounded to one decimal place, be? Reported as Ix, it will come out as 1.1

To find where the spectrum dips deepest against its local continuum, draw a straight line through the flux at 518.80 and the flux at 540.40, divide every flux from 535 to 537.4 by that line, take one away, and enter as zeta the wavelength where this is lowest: 535.20 nm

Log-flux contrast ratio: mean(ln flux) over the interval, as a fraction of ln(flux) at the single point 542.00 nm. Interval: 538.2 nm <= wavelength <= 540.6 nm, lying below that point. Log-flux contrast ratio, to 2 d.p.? 1.00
